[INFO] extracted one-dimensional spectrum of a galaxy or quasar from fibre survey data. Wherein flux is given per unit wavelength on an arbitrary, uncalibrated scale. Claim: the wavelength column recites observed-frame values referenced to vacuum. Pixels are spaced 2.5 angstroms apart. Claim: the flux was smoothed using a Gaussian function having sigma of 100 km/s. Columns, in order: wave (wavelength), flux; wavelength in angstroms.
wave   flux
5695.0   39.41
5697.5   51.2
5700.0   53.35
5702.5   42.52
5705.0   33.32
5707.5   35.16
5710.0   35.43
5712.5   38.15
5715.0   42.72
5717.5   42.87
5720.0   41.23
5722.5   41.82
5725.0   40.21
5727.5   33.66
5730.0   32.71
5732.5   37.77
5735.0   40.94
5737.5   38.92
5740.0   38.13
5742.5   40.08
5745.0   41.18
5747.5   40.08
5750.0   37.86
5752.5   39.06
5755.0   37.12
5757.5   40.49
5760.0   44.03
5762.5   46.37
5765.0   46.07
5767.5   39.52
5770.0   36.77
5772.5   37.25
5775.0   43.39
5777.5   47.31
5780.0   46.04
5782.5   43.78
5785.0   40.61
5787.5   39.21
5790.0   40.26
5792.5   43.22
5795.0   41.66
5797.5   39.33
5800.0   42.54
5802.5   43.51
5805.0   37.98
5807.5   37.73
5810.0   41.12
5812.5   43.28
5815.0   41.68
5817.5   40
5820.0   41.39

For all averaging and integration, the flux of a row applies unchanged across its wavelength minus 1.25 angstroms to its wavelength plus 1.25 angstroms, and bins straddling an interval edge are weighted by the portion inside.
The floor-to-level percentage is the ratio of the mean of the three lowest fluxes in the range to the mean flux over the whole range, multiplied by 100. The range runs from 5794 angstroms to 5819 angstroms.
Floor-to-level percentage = 94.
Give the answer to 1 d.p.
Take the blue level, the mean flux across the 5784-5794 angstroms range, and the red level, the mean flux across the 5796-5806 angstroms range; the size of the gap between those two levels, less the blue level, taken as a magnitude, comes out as 40.8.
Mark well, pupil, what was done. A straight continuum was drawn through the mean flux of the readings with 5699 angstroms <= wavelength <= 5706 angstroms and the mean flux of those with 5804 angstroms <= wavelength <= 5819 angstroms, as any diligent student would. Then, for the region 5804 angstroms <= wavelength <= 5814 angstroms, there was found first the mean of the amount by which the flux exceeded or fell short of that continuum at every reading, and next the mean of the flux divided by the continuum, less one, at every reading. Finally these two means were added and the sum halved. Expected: -0.2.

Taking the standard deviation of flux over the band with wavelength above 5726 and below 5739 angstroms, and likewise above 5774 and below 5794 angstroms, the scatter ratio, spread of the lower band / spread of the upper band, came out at 1.2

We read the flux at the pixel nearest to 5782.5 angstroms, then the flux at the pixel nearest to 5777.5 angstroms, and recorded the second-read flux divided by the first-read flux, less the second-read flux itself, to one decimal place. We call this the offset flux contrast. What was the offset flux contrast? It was -46.2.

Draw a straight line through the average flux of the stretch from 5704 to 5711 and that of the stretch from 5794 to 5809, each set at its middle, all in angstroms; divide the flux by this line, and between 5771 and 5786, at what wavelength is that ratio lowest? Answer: 5772.5 angstroms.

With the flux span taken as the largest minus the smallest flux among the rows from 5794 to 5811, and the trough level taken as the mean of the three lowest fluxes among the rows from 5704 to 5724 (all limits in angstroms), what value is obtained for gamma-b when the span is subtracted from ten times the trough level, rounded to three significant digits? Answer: 341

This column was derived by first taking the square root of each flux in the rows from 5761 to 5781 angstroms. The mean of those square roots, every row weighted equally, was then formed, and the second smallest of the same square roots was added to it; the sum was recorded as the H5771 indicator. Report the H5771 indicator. 12.6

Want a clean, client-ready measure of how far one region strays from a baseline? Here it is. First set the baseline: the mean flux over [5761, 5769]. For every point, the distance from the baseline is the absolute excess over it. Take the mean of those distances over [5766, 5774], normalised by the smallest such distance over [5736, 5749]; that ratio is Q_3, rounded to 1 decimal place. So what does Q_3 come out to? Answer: 2.2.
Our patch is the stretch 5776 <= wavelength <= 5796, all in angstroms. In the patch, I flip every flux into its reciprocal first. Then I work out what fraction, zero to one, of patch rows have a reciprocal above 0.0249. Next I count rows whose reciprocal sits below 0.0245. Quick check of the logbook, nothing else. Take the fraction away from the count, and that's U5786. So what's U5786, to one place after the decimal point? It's 4.9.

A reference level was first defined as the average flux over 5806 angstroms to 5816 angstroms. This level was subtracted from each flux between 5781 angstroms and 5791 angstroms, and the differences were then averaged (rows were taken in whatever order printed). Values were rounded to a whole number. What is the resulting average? 0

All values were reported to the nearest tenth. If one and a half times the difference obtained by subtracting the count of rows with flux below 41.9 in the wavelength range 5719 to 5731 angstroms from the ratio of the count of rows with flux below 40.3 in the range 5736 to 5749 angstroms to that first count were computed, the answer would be -6.3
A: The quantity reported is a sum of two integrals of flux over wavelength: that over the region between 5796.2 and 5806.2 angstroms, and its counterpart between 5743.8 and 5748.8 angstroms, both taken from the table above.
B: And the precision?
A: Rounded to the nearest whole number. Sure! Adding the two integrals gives 612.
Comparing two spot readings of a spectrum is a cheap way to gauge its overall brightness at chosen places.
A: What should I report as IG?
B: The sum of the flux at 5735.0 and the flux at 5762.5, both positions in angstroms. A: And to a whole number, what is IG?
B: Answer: 87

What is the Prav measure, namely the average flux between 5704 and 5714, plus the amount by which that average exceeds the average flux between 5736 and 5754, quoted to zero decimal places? 32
